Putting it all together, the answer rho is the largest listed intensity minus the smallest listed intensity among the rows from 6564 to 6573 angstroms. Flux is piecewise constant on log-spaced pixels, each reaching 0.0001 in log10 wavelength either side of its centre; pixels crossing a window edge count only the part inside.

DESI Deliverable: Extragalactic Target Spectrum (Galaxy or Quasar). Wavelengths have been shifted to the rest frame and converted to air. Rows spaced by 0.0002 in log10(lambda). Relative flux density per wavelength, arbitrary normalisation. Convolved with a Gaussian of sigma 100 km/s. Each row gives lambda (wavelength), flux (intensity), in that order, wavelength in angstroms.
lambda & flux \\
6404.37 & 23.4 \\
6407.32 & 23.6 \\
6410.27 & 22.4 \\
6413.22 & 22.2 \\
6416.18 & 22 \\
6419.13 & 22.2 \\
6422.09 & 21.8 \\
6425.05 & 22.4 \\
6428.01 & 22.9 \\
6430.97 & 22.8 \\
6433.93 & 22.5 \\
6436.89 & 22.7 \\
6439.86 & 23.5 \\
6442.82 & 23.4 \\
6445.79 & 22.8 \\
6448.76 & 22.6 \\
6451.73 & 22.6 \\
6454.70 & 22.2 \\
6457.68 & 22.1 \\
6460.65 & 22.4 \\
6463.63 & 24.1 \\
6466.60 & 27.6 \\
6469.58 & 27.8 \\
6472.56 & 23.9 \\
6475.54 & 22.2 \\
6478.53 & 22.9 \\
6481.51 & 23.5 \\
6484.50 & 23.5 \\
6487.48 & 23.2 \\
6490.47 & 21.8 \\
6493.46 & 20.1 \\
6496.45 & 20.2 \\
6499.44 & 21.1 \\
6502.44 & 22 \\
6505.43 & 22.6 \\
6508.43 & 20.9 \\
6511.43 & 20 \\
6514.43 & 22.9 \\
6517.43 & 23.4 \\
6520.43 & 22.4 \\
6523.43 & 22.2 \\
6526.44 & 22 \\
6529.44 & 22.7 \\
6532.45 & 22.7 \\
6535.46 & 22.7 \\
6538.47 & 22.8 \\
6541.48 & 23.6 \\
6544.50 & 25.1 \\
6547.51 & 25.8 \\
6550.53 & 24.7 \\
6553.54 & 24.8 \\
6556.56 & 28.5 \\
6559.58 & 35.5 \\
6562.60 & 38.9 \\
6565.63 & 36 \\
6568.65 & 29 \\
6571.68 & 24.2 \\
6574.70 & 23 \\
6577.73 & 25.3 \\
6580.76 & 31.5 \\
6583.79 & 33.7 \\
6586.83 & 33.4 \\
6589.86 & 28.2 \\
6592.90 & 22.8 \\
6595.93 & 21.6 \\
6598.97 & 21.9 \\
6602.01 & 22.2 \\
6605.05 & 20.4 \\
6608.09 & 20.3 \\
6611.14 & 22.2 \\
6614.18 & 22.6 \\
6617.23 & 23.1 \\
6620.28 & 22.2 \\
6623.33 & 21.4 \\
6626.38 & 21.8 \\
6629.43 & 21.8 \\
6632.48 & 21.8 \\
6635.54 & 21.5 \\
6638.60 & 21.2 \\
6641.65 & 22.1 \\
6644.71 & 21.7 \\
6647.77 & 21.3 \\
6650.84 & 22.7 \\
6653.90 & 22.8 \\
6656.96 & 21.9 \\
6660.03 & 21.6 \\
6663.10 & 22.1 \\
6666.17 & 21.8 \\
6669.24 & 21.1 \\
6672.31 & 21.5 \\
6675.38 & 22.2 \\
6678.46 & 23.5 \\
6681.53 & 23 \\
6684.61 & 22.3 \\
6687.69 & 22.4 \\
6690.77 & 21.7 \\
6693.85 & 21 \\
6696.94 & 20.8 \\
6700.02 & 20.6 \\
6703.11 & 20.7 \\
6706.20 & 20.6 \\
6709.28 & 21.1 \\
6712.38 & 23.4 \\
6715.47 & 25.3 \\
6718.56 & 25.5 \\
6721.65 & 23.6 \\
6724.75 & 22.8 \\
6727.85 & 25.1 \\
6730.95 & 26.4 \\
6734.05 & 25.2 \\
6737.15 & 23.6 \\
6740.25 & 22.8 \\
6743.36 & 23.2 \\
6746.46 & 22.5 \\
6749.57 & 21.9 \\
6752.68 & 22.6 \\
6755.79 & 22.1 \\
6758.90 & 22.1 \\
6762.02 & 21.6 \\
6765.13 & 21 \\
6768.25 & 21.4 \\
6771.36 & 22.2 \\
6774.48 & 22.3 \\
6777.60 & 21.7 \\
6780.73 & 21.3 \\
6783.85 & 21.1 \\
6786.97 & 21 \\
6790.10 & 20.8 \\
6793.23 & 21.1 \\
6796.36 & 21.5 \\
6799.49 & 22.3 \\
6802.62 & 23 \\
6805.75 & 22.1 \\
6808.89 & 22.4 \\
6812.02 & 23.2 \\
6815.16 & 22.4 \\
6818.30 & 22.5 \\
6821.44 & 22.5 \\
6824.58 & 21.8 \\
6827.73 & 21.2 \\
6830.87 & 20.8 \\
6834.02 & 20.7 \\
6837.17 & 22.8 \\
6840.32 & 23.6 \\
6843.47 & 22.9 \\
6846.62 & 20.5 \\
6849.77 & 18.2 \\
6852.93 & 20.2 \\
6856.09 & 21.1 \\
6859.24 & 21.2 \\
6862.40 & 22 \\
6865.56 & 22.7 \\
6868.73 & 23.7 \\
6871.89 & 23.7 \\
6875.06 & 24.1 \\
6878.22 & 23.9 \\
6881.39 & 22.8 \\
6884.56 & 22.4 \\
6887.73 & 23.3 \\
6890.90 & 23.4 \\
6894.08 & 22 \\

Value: 11.8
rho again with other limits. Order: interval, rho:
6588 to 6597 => 6.6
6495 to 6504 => 1.8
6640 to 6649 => 0.8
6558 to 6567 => 3.4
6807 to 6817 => 0.8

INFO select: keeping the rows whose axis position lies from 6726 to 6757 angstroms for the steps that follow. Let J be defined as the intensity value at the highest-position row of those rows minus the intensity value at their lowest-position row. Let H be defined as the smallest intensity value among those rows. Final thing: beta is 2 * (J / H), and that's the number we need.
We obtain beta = -0.3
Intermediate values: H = 21.9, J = -3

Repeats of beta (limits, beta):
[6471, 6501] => -0.3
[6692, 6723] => 0.3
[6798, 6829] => -0.1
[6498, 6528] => 0.1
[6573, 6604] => -0.1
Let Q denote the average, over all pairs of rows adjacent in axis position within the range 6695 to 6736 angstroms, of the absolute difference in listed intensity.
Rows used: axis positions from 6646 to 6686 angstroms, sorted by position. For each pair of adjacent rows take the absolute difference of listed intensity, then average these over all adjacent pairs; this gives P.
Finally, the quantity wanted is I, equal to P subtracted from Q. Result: 0.4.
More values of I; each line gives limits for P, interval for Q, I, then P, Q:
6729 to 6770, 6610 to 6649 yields -0.2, 0.67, 0.4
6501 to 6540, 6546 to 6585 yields 2.8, 0.73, 3.5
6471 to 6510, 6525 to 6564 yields 0.7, 0.88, 1.6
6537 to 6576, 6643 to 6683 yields -2.2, 2.85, 0.6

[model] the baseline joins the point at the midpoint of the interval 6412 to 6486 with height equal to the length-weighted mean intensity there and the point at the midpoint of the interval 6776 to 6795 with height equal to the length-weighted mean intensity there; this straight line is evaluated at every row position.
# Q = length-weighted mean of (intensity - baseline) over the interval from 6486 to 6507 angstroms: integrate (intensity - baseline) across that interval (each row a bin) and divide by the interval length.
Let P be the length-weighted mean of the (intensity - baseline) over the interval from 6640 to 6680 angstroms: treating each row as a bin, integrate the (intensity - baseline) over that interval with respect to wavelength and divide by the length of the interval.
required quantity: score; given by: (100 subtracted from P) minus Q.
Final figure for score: -99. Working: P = 0.1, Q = -1.3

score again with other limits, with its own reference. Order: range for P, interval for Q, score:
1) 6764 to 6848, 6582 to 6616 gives -101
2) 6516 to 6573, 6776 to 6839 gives -97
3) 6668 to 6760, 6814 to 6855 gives -100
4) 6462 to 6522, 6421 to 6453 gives -100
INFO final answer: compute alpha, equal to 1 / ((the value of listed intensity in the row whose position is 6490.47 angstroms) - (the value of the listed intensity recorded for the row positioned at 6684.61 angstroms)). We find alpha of -2.0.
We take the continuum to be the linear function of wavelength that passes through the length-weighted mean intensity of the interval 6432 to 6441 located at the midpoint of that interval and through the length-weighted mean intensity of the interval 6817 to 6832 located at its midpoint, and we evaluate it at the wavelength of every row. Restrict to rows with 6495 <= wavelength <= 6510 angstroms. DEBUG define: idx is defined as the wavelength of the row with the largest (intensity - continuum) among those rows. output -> 6505.43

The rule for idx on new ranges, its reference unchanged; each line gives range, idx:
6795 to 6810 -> 6802.62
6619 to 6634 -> 6620.28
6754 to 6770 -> 6758.90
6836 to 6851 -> 6840.32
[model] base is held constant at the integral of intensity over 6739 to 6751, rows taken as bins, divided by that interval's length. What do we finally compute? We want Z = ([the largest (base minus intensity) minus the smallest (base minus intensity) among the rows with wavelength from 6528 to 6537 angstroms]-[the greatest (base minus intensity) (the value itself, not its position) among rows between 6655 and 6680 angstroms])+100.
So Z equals 99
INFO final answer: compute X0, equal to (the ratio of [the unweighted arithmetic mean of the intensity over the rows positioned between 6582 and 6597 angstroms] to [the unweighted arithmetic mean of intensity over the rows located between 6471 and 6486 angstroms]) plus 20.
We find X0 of 21.2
